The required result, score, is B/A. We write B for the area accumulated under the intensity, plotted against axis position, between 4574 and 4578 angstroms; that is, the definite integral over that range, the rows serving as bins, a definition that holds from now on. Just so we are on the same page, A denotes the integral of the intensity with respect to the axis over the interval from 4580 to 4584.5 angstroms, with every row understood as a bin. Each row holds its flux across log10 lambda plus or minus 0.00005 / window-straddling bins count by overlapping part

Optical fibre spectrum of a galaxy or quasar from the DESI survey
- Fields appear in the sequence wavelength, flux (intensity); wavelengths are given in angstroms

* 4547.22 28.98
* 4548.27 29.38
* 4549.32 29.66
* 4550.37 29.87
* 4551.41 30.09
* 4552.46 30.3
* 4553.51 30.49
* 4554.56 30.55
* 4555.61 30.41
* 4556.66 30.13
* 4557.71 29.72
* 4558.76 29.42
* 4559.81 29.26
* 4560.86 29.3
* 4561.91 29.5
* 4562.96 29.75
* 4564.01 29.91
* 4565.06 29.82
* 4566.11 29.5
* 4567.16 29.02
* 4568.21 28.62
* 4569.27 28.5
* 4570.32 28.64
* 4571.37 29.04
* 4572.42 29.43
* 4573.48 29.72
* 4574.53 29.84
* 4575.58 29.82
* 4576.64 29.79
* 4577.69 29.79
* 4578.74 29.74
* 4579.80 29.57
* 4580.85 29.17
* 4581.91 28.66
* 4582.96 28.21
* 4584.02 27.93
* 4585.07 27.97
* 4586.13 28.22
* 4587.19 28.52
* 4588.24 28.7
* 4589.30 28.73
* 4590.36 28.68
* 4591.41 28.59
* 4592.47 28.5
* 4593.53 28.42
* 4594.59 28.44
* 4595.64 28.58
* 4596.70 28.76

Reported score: 0.93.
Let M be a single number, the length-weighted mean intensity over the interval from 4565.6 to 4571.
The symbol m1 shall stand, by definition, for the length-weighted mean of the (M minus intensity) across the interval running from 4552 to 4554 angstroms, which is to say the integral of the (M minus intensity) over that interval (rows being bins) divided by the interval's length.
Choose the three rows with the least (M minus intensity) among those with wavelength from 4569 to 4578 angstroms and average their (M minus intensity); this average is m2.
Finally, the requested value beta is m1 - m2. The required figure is -0.6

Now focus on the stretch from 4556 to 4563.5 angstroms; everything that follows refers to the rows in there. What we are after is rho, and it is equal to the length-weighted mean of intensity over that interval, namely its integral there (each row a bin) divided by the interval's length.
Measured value 29.6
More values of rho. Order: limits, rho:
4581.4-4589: 28.3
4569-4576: 29.3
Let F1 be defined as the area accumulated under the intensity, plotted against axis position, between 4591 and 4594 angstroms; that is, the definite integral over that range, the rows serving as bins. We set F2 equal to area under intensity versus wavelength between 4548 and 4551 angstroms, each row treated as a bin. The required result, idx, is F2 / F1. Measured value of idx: 1.04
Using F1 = 85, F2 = 89.11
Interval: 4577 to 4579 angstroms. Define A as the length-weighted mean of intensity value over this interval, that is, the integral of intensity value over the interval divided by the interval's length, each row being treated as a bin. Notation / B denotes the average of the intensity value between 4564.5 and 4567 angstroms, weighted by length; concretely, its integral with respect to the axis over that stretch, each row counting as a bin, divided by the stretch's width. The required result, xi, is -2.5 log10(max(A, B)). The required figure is -3.689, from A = 29.9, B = 29.6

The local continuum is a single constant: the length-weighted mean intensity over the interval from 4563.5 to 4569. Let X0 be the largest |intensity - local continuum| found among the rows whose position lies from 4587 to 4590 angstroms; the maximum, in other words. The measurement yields 0.80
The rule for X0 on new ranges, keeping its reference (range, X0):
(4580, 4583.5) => 1.11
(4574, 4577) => 0.52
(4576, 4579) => 0.47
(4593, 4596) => 0.90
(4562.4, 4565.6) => 0.59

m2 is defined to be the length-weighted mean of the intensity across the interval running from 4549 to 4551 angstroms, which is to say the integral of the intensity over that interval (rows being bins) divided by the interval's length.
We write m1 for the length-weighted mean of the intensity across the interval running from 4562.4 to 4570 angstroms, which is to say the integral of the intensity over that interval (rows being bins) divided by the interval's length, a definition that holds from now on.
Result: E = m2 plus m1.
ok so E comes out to 59.2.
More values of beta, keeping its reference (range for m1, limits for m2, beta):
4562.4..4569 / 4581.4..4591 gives -0.7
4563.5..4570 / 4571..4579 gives 0.6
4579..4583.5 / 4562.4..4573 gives 0.9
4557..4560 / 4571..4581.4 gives 0.3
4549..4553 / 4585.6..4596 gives -1.3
